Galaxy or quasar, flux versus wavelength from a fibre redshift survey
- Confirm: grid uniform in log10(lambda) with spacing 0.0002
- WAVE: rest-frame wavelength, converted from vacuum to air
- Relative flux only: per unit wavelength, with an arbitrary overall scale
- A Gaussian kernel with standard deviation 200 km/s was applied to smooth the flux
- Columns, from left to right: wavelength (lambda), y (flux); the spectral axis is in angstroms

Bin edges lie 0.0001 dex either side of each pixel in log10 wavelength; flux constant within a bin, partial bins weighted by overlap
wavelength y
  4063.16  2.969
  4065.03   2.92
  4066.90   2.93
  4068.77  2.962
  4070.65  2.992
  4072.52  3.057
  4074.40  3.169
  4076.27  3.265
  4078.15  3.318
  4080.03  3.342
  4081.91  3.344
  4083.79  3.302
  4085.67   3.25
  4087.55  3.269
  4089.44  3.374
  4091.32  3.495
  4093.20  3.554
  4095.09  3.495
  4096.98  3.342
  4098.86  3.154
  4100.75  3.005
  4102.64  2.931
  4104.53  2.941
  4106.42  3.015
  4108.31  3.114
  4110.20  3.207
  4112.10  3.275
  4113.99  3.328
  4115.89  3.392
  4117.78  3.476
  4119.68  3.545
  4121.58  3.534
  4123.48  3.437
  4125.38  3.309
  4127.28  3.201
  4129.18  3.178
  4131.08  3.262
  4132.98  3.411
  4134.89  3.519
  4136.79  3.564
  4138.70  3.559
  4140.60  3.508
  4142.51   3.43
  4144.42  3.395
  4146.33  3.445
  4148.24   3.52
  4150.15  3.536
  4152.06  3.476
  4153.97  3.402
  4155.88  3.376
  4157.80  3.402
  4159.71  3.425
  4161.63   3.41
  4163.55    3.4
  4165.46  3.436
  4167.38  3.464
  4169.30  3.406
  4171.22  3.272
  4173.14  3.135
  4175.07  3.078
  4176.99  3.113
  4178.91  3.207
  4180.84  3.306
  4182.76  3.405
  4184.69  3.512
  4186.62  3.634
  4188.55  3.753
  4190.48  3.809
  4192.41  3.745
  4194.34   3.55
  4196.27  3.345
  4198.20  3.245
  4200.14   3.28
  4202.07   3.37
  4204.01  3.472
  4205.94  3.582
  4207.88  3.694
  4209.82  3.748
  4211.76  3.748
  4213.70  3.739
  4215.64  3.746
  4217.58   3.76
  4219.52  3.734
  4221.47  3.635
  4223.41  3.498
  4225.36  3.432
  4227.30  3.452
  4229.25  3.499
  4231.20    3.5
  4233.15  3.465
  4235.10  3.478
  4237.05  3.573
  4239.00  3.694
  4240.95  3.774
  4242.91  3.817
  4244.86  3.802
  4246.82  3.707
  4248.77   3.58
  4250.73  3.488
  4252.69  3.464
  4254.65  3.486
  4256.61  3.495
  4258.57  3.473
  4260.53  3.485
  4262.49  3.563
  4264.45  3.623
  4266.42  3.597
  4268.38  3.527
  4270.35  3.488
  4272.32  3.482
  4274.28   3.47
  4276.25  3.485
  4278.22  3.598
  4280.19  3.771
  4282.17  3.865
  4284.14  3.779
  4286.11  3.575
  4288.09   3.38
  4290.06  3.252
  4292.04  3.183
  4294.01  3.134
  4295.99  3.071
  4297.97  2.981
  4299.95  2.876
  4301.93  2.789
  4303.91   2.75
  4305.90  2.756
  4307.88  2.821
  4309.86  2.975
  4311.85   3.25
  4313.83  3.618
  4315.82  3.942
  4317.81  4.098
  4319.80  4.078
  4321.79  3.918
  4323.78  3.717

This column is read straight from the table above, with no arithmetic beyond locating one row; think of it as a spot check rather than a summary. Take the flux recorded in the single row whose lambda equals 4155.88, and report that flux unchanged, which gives 3.376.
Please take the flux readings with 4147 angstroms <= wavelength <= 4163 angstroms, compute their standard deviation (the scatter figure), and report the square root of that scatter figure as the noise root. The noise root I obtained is 0.24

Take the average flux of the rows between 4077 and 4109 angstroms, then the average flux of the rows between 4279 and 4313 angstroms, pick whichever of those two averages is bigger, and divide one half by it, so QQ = 0.154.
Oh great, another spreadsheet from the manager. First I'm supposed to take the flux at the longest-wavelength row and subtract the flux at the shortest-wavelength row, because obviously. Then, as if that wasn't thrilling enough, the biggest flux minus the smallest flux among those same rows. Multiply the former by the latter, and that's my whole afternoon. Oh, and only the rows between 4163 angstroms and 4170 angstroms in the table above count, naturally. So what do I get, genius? 0.00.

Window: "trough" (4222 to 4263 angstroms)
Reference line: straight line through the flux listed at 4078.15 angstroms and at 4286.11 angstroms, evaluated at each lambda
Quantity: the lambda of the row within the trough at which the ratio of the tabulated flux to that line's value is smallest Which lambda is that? 4252.69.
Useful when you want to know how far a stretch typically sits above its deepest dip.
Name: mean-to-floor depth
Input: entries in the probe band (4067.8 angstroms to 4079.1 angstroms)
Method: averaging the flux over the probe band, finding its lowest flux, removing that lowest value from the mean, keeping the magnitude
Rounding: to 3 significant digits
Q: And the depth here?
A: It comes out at 0.165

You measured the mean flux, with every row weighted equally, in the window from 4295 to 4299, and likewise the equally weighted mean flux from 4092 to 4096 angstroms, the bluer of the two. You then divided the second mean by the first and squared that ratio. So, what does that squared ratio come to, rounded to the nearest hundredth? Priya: 1.36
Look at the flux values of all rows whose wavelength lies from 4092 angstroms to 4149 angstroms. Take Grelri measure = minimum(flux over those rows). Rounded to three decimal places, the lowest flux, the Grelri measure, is 2.931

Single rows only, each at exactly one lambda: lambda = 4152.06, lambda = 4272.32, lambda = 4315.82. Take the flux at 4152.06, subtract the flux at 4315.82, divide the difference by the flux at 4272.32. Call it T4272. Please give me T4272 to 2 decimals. -0.13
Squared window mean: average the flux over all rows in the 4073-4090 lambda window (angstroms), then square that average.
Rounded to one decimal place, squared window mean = 10.8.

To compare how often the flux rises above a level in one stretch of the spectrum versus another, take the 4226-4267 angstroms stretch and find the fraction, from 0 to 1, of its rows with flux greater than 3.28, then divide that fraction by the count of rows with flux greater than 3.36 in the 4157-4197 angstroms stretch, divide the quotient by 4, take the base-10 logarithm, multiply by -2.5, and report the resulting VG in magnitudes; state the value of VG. 4.4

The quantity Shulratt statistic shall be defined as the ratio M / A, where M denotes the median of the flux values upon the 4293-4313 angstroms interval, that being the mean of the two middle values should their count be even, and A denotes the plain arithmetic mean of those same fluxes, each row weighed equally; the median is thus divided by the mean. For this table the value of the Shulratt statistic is 0.99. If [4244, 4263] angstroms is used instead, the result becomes 0.98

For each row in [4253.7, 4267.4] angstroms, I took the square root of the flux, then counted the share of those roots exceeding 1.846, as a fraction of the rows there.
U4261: 1.0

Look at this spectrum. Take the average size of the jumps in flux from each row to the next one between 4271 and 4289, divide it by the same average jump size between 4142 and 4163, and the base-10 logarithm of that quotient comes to 0.45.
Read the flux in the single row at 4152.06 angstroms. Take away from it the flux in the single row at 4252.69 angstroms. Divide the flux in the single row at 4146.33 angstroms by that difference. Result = 287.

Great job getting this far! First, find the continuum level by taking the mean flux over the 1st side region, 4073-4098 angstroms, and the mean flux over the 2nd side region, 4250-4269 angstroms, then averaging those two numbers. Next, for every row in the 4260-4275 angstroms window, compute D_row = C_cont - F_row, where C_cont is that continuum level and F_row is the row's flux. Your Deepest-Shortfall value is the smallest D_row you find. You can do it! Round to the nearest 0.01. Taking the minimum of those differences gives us -0.19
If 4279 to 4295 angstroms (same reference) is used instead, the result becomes -0.43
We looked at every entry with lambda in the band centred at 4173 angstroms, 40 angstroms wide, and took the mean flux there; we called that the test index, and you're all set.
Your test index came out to 3.41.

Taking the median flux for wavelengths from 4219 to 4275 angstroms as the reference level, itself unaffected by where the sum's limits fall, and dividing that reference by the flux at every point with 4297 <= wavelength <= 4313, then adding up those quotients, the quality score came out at 9.7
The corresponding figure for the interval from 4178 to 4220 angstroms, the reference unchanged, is 21.7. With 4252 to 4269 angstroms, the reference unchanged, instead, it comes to 8.9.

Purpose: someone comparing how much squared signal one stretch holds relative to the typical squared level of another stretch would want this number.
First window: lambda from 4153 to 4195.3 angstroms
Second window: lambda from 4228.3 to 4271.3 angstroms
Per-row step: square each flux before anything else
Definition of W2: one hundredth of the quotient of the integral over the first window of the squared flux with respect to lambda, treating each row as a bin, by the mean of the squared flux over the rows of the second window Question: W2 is 0.39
